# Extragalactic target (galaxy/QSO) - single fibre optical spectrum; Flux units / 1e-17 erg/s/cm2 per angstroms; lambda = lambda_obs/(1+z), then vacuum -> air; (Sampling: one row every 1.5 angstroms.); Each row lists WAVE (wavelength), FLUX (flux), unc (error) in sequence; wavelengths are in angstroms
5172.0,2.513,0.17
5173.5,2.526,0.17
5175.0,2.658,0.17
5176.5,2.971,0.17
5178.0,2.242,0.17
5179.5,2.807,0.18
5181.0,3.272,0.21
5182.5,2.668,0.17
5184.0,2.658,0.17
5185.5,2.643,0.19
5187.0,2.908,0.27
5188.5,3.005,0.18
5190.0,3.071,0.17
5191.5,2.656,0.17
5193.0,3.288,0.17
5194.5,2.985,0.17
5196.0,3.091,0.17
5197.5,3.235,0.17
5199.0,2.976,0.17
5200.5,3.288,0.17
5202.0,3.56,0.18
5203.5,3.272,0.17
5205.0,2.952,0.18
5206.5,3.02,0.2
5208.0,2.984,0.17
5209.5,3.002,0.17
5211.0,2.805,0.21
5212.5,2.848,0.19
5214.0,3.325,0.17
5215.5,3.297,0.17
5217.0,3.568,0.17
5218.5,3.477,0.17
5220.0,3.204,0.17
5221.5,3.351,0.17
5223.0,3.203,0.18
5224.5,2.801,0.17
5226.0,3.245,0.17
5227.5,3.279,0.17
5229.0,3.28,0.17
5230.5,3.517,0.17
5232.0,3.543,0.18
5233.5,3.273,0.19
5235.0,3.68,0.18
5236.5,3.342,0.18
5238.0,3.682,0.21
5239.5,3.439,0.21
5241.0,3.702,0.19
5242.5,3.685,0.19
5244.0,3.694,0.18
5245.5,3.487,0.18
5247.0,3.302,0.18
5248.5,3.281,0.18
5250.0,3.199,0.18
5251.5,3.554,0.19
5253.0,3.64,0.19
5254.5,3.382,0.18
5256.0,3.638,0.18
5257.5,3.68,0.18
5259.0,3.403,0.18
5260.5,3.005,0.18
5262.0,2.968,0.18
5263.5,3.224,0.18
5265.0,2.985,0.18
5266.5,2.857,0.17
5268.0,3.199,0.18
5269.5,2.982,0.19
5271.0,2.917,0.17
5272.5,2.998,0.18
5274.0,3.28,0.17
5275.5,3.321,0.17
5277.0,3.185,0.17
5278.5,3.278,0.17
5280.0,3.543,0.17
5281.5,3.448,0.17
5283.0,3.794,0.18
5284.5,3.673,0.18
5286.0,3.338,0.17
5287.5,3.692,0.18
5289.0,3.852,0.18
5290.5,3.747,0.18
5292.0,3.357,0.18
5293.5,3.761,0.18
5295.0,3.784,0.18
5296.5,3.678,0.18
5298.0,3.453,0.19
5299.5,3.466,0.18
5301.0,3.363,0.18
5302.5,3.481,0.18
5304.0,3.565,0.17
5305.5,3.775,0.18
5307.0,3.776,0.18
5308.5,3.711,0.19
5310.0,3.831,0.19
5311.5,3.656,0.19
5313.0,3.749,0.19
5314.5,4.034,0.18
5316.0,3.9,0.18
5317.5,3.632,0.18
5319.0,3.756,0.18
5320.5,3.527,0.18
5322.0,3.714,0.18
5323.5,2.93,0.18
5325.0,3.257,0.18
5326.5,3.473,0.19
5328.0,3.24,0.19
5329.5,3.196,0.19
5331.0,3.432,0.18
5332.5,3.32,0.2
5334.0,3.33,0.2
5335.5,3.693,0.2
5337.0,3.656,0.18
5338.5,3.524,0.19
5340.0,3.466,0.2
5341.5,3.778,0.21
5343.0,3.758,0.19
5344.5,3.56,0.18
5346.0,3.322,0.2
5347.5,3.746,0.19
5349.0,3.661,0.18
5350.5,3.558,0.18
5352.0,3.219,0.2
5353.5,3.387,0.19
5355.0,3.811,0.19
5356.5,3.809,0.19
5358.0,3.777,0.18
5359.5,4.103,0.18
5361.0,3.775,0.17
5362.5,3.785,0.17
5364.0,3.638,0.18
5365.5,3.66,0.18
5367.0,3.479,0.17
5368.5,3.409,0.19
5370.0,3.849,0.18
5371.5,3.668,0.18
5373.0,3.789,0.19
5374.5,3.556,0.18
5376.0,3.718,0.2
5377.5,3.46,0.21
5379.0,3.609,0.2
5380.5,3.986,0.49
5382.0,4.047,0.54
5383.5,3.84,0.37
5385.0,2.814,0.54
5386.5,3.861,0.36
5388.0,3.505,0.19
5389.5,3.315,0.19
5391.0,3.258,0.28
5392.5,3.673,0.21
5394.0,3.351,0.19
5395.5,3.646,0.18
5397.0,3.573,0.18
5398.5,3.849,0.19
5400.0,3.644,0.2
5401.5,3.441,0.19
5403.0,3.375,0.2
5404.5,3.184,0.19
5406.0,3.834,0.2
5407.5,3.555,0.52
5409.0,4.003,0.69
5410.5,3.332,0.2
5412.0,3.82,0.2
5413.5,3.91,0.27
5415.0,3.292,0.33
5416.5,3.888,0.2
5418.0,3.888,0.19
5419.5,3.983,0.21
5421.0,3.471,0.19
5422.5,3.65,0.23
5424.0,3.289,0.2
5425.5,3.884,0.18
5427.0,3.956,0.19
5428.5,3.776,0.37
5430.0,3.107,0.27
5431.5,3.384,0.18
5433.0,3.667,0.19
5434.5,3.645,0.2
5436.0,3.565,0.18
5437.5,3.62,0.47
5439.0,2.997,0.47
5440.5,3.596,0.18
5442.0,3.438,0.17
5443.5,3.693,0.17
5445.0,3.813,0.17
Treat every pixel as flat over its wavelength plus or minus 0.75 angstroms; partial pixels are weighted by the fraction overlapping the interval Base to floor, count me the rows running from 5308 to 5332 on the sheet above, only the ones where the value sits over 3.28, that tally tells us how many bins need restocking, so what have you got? 12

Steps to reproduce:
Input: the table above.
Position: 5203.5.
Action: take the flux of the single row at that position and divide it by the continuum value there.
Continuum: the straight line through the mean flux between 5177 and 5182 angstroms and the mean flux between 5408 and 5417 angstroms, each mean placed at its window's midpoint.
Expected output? 1.14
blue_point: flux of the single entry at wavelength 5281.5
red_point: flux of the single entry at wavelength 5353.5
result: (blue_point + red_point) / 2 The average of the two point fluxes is 3.42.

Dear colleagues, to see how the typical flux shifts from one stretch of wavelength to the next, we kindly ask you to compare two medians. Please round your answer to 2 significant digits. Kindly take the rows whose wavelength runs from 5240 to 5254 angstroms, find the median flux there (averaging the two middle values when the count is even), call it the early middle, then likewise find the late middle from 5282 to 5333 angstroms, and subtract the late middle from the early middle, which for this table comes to -0.11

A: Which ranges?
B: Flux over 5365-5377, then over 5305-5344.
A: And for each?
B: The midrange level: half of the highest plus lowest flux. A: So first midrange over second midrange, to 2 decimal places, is 1.04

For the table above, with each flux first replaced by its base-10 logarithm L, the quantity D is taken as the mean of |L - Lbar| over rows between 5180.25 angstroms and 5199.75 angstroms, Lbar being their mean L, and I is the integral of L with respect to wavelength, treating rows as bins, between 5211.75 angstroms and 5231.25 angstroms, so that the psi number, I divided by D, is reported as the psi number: 346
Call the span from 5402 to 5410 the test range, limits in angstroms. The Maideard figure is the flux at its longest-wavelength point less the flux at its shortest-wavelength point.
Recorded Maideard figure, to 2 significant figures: 0.63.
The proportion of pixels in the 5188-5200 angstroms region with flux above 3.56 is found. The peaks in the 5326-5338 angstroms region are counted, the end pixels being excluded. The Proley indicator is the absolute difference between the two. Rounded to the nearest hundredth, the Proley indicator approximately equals 2.00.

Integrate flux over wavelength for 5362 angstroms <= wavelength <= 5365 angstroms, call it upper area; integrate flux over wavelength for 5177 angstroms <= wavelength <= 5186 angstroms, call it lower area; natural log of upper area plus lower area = 3.57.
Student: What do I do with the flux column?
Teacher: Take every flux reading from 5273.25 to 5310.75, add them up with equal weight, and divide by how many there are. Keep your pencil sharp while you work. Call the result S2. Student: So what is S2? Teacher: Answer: 3.57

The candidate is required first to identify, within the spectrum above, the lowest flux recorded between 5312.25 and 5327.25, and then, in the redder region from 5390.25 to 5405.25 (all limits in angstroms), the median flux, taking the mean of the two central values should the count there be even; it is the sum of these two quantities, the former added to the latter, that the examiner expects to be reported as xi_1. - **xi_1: 6.4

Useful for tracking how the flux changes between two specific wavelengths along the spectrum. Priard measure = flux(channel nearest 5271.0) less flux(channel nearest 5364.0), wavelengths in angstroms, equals -0.72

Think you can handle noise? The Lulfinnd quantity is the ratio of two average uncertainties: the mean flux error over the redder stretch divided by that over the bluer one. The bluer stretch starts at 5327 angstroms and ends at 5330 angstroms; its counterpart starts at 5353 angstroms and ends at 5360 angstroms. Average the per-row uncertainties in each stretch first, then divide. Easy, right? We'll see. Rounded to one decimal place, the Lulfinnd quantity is 1.0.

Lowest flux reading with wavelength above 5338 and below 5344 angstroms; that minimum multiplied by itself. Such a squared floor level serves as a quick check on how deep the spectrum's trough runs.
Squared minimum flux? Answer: 12.0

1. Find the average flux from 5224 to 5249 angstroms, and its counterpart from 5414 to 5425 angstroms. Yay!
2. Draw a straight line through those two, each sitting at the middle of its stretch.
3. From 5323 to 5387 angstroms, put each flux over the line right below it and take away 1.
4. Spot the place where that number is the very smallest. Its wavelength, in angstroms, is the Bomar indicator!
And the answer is 5385.0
